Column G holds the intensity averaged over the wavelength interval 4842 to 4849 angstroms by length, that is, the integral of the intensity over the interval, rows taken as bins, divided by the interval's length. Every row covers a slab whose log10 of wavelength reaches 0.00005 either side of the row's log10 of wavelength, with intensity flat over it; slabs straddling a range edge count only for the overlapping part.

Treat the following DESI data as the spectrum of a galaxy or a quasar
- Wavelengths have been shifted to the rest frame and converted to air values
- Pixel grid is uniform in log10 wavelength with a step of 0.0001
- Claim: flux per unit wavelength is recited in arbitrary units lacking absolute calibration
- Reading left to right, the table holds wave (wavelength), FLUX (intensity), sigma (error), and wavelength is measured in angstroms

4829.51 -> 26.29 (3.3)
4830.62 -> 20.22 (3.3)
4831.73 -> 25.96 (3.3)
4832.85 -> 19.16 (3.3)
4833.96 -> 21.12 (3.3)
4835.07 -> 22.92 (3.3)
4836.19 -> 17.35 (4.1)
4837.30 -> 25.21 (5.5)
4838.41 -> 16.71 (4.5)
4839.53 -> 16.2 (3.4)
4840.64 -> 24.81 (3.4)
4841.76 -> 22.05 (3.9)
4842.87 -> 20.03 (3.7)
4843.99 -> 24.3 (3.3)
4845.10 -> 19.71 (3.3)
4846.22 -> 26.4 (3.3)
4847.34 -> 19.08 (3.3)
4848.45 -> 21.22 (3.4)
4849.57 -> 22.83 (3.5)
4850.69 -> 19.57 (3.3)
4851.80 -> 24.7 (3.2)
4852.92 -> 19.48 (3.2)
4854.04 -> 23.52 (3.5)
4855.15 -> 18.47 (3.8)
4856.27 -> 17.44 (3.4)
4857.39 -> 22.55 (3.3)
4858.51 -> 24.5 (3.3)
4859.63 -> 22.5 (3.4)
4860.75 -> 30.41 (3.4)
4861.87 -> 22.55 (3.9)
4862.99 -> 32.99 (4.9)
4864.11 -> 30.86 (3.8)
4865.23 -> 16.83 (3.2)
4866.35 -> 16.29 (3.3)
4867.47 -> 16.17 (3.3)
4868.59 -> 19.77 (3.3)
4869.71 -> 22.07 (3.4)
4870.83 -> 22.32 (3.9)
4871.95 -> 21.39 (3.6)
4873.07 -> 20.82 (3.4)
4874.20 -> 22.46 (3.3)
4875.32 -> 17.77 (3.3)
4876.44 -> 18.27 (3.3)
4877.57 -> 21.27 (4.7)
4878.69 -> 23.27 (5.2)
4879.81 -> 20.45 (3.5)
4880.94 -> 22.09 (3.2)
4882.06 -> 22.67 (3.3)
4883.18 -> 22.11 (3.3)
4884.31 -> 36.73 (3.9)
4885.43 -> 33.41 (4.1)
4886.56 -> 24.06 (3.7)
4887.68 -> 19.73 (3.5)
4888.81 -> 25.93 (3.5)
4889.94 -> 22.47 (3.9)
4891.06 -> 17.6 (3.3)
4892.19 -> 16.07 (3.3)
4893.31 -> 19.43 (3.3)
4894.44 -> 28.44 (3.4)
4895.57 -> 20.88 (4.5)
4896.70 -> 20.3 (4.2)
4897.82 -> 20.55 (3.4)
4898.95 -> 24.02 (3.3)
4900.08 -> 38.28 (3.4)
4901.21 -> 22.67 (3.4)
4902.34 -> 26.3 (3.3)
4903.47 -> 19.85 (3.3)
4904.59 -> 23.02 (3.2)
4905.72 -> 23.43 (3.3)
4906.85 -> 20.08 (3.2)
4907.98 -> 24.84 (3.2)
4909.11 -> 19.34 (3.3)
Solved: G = 21.8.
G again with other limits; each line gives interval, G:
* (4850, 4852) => 21.8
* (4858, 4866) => 25.6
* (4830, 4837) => 21.3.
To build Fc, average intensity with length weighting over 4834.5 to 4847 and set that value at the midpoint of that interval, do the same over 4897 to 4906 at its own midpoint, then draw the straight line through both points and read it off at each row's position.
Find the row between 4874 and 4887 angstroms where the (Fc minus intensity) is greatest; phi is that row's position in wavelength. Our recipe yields 4875.32 angstroms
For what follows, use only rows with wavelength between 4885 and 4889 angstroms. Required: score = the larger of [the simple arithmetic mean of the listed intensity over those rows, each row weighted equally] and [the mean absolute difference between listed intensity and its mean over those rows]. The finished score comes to 25.8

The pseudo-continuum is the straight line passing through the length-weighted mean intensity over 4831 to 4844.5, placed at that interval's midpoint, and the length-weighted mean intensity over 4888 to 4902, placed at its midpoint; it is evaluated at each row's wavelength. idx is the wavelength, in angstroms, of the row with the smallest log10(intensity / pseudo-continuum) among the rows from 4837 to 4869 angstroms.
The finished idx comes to 4867.47 angstroms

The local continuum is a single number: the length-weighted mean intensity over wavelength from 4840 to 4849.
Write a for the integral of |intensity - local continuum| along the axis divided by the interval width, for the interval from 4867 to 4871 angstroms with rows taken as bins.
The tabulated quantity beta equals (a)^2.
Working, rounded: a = 2.3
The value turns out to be 5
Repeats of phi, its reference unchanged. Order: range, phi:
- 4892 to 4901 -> 4892.19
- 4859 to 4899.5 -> 4892.19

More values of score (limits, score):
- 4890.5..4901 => 22.8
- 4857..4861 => 25.0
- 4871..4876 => 20.6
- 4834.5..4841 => 20.5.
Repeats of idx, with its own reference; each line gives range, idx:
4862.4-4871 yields 4867.47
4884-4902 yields 4892.19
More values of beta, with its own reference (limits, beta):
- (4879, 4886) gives 21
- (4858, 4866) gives 27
